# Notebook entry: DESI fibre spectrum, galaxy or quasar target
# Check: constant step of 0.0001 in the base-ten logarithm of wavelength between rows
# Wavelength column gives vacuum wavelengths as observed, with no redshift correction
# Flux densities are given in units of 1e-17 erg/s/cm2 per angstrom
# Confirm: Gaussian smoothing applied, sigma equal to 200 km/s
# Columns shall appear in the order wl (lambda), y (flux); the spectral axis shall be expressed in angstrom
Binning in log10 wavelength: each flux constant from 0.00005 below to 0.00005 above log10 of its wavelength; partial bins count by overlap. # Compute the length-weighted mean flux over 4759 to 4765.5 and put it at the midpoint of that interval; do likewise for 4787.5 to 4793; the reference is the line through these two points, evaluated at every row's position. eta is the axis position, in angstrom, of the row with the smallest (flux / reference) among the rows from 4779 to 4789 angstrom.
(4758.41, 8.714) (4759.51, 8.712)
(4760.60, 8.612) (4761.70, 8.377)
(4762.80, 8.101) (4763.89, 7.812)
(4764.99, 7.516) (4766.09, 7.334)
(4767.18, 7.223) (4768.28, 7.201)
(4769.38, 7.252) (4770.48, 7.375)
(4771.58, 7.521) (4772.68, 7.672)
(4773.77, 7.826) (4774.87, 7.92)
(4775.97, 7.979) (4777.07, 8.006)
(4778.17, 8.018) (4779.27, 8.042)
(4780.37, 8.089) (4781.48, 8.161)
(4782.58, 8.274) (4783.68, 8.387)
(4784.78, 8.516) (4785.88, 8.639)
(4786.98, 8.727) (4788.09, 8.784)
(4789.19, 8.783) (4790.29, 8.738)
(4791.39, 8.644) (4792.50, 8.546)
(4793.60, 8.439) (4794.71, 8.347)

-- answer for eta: 4779.27 angstrom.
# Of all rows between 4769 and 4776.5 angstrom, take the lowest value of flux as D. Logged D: 7.252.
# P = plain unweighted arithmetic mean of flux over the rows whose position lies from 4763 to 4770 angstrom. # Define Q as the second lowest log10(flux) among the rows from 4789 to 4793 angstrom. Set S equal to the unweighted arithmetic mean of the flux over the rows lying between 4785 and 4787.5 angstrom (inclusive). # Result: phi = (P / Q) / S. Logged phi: 0.91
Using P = 7.4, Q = 0.937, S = 8.7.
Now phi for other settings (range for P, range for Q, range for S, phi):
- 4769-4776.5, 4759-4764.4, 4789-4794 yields 0.98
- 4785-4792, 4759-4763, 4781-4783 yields 1.15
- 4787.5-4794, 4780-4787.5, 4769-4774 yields 1.26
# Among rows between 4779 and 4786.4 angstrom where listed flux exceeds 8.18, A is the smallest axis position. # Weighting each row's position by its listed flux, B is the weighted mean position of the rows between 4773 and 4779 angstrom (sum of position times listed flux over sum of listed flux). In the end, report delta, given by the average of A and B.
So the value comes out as 4779.3 angstrom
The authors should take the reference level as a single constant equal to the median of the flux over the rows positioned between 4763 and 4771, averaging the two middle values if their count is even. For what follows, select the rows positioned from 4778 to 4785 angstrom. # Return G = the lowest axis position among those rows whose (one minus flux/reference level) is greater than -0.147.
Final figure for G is 4778.17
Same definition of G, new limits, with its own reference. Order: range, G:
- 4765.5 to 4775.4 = 4766.09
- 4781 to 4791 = 4781.48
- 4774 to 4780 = 4774.87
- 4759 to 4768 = 4761.70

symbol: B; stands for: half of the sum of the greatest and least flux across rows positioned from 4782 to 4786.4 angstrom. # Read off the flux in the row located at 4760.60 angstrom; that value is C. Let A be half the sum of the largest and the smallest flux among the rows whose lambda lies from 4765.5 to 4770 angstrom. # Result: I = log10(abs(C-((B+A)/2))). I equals -0.12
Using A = 7.3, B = 8.5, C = 8.612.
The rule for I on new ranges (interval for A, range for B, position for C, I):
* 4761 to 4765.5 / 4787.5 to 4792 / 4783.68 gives -1.25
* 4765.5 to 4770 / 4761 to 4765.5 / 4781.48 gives -0.26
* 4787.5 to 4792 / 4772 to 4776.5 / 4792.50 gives -0.56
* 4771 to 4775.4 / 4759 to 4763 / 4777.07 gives -1.24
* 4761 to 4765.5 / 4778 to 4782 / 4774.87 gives -1.01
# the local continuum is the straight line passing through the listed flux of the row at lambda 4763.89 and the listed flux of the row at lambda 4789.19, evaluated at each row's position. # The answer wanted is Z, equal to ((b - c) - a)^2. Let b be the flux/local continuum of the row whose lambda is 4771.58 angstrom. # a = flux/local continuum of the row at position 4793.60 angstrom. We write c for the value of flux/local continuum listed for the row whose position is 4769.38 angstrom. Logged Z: 0.84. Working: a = 0.94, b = 0.93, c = 0.90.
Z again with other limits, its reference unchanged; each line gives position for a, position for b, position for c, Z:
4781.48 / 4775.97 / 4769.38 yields 0.81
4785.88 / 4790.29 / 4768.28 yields 0.83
